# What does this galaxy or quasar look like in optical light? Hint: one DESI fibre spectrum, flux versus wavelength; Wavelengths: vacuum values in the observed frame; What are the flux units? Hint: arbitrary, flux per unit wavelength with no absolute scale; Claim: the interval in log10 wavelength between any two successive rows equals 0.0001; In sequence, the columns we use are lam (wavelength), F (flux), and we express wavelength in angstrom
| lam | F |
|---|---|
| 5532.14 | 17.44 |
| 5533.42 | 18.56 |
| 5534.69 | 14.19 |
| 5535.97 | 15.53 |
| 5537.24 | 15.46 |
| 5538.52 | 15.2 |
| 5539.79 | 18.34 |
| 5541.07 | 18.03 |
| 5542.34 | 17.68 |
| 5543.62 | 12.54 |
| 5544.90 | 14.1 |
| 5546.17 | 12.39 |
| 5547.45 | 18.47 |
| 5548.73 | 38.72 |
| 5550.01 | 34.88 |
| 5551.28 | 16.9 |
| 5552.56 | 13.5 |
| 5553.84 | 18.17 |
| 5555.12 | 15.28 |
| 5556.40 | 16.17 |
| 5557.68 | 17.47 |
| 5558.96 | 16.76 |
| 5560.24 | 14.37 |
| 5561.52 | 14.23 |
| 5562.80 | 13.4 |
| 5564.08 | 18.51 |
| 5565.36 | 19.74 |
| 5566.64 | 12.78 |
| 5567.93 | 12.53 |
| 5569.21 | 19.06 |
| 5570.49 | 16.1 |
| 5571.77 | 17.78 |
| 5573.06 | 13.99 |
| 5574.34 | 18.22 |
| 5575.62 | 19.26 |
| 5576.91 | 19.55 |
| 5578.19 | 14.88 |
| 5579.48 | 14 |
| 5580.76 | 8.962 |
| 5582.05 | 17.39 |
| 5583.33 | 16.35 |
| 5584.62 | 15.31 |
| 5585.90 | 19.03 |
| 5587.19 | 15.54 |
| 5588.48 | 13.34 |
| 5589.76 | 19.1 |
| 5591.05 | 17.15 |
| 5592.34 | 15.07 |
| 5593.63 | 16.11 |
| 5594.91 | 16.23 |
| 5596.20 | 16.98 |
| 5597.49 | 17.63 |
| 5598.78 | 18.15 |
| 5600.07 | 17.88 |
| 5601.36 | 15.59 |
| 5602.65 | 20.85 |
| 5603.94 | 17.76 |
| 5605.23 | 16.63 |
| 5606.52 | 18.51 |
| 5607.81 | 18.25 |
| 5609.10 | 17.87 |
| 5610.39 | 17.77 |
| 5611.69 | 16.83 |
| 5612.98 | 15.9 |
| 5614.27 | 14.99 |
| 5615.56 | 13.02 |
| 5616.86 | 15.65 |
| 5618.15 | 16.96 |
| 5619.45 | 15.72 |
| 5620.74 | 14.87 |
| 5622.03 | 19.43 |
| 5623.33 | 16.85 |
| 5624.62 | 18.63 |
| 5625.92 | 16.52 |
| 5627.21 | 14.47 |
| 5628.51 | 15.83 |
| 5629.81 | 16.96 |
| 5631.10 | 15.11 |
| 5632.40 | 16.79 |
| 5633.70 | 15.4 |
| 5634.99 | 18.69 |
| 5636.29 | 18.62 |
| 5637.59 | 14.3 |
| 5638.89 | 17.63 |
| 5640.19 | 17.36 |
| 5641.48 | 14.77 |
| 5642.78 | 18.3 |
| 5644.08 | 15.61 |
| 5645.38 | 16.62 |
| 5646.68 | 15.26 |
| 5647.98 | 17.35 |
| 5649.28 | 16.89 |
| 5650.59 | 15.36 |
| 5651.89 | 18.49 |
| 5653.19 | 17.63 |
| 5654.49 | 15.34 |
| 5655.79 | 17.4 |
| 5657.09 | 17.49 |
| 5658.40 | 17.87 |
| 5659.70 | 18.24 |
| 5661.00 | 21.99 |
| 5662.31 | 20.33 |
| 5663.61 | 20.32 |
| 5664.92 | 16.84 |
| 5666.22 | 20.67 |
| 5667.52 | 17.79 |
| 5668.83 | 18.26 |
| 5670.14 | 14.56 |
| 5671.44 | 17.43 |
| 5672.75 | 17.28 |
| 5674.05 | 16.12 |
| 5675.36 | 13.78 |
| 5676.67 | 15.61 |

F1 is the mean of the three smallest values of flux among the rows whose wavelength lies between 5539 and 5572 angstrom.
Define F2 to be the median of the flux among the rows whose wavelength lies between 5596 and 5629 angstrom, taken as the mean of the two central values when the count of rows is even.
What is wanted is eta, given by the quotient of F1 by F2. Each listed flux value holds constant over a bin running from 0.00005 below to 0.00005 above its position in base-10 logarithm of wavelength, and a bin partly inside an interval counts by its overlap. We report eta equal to 0.74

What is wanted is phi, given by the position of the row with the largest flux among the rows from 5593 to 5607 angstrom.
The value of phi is 5602.65 angstrom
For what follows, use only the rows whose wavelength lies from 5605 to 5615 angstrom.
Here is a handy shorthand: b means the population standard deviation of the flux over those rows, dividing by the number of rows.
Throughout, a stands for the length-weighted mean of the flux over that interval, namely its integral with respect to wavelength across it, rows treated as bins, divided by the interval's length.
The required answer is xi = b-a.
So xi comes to -15.9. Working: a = 17.1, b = 1.1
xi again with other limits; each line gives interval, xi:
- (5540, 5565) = -11.2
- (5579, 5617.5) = -14.3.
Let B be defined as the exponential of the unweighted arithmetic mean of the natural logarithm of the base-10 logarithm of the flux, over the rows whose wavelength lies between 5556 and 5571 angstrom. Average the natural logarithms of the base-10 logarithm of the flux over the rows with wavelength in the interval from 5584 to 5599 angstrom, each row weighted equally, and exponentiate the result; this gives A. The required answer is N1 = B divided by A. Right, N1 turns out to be 0.98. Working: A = 1.22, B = 1.20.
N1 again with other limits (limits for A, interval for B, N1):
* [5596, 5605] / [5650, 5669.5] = 1.01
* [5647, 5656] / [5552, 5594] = 0.98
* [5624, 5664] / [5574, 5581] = 0.96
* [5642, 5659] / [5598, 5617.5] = 1.00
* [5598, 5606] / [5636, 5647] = 0.97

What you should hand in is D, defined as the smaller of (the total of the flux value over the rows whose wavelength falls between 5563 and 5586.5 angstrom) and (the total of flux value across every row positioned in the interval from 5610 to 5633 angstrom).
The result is 292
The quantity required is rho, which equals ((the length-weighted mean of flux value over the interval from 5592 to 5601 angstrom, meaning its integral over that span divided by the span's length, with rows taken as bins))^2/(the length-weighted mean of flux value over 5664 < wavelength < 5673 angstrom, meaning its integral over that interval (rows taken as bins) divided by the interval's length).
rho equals 16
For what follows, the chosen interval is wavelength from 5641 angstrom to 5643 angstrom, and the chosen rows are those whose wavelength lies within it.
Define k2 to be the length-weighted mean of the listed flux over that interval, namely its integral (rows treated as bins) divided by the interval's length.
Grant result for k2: 16.3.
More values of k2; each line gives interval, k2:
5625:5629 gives 15.8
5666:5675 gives 17.2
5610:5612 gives 17.2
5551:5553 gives 15.1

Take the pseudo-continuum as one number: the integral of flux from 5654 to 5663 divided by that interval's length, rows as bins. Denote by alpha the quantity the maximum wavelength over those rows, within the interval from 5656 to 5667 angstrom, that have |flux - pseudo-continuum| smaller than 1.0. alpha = 5659.70 angstrom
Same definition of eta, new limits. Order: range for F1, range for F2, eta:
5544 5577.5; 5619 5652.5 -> 0.75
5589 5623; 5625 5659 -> 0.85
